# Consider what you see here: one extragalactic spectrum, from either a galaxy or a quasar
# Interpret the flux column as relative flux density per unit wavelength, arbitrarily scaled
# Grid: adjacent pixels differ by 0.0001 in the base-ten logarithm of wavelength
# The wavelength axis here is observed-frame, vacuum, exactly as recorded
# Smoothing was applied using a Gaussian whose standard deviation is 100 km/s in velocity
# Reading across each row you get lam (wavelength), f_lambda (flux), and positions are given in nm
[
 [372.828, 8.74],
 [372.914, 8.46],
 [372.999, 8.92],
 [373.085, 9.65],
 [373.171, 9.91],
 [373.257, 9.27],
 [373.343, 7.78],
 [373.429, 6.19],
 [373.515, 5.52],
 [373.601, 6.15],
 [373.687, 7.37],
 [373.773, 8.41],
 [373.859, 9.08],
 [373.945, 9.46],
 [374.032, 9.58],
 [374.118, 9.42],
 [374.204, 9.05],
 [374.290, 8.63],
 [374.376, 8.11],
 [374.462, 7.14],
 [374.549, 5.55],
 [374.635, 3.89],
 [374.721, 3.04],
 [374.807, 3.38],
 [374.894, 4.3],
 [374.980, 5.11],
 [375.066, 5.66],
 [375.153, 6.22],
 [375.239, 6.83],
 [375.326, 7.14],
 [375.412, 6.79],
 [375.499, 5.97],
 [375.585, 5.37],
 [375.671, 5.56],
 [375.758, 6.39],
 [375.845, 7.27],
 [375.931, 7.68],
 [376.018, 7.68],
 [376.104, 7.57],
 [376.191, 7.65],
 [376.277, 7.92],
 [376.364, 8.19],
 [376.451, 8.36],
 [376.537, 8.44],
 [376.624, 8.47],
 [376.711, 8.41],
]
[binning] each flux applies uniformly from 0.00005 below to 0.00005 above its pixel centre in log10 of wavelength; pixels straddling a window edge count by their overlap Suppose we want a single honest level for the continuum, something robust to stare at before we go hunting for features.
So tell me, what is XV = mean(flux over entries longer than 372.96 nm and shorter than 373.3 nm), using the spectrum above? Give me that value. 9.4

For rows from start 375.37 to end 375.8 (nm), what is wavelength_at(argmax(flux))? 375.412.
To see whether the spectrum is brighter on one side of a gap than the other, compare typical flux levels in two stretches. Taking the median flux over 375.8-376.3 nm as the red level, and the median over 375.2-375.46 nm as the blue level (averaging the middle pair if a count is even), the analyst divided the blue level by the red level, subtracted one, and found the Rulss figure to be -0.11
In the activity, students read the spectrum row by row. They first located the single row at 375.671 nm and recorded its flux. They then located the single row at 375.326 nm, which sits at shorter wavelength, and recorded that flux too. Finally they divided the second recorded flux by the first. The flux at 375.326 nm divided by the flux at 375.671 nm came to 1.3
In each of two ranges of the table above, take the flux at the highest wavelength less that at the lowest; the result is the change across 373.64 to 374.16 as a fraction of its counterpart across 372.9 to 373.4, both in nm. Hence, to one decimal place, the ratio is -3.0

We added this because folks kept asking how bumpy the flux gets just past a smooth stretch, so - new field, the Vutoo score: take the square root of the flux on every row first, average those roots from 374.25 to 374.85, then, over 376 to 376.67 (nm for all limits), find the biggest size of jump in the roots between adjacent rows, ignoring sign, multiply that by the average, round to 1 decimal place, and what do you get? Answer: 0.1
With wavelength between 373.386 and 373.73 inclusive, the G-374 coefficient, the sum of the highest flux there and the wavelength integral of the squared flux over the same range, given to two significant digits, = 21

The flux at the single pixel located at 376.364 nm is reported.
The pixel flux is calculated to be 8.19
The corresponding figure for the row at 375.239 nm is 6.83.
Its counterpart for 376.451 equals 8.36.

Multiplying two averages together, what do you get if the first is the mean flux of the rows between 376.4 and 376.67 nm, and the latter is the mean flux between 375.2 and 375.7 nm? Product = 53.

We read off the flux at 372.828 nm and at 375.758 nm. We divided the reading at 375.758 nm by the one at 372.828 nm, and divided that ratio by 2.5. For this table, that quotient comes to 0.29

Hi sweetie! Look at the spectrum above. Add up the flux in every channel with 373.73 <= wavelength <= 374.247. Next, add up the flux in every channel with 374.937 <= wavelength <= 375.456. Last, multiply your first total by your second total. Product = 2076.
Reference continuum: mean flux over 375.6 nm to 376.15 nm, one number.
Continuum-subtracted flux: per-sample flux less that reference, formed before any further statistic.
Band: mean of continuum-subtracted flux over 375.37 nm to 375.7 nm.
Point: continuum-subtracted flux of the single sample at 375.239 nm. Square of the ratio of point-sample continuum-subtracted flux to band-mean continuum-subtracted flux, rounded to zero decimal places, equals 0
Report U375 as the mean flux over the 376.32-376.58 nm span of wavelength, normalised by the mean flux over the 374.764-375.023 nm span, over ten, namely 0.195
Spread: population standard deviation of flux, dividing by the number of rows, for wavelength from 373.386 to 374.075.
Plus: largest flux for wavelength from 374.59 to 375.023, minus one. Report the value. 5.6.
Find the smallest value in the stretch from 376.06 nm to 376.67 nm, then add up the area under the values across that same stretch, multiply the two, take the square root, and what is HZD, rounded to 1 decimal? 6.1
